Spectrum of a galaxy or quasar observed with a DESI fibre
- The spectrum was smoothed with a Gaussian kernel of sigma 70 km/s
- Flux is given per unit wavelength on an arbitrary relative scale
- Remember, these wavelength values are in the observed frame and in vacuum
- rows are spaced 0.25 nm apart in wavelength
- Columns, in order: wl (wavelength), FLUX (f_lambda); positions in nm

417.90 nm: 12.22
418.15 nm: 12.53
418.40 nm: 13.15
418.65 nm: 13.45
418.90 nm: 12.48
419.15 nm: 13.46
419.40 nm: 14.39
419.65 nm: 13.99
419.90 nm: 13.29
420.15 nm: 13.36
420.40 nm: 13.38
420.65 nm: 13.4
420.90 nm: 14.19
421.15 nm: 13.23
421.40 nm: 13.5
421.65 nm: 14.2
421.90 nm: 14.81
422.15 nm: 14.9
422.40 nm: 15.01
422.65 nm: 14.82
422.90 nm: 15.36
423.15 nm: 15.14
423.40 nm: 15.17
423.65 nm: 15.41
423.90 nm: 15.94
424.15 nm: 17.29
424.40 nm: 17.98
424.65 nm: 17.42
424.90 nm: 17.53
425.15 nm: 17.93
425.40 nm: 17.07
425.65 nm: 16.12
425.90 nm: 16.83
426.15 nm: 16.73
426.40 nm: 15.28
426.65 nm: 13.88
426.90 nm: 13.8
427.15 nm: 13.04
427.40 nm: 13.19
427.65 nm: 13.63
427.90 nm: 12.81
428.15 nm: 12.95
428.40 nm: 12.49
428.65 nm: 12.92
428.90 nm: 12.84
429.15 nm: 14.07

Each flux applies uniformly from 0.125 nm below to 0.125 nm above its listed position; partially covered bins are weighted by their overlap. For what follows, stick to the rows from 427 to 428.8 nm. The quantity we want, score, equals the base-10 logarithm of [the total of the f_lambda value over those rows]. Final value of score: 2.0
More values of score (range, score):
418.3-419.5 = 1.8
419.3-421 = 2.0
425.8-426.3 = 1.5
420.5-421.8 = 1.8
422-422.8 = 1.7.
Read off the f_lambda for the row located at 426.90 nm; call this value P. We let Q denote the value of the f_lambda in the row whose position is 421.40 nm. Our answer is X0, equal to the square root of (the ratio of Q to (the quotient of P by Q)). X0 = 3.63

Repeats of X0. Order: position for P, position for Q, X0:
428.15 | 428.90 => 3.57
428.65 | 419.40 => 4.00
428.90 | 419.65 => 3.90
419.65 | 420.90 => 3.79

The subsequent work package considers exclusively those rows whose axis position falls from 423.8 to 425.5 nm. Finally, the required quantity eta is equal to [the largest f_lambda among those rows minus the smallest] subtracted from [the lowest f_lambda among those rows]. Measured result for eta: 14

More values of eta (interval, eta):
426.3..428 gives 10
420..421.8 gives 12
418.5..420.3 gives 11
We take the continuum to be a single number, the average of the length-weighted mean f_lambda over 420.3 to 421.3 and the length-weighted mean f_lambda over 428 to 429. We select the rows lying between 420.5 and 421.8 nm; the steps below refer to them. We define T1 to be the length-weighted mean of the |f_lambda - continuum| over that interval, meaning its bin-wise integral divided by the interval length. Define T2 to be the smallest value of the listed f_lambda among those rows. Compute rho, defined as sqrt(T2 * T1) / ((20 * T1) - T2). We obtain -1.13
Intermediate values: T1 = 0.5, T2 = 13.23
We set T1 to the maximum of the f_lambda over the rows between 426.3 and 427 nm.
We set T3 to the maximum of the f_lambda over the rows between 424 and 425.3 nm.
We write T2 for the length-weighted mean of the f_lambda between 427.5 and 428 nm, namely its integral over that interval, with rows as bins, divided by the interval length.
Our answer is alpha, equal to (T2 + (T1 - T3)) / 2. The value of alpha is 5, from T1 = 15.28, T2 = 13.2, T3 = 17.98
